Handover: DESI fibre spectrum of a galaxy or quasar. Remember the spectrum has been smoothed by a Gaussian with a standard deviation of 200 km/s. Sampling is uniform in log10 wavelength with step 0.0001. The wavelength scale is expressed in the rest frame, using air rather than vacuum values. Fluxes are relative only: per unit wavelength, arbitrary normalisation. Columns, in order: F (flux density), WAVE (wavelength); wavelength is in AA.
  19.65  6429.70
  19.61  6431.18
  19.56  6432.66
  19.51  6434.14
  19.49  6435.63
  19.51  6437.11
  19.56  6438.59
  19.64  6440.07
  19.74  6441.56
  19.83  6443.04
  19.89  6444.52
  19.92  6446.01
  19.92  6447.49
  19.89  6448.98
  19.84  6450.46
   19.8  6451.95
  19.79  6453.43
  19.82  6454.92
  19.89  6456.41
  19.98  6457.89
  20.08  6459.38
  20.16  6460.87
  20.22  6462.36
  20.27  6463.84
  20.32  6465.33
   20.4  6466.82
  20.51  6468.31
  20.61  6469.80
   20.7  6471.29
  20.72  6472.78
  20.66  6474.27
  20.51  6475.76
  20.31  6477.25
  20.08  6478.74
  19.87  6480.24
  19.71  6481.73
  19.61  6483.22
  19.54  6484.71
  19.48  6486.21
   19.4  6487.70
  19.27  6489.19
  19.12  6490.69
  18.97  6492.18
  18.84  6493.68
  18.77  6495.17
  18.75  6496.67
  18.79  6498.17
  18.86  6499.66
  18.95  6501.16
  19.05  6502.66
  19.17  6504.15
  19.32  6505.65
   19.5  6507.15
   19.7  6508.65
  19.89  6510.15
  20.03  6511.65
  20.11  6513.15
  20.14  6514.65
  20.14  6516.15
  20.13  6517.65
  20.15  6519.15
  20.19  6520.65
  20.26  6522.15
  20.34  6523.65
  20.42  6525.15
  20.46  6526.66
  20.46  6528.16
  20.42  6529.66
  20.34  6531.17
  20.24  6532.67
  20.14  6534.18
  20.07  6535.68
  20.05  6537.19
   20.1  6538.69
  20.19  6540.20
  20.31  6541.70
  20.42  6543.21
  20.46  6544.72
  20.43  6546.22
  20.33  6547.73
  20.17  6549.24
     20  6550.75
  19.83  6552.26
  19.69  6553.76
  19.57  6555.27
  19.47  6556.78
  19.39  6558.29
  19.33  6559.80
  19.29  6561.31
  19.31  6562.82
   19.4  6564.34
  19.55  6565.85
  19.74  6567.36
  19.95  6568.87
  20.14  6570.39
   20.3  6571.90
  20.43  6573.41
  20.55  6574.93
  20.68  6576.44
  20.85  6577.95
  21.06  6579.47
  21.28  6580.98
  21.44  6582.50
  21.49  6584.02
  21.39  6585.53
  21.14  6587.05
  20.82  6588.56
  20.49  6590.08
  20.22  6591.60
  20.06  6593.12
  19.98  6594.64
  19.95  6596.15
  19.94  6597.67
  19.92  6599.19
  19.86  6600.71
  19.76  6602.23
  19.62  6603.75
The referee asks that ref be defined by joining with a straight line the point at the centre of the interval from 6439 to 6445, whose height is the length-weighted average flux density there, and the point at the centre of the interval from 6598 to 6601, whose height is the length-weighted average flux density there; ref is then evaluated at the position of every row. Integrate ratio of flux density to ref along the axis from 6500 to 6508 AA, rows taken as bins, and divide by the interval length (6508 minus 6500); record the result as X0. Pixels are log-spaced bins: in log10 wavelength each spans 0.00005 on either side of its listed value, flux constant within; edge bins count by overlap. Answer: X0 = 0.97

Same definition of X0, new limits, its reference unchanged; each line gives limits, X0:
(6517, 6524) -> 1.02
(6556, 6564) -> 0.97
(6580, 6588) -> 1.07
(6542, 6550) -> 1.02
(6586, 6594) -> 1.03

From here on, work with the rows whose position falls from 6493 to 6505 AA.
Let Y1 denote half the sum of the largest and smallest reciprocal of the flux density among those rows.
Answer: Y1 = 0.0527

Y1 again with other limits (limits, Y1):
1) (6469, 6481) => 0.0493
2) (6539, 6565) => 0.0504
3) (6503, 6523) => 0.0508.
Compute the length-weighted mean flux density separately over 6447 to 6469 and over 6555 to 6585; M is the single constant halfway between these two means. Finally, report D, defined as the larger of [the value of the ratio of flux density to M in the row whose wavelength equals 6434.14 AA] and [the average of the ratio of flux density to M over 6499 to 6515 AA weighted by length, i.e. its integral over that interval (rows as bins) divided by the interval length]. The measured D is 0.97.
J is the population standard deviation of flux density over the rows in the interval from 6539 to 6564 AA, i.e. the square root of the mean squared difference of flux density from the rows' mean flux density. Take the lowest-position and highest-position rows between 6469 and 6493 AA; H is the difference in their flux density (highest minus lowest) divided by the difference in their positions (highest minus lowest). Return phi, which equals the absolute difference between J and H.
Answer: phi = 0.51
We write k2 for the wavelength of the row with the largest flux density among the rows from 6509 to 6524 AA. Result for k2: 6523.65 AA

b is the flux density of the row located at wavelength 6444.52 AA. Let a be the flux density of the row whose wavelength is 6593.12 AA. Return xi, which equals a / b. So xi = 1.01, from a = 20.06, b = 19.89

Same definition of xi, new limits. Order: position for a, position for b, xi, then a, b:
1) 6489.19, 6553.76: 0.98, 19.27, 19.69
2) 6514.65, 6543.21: 0.99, 20.14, 20.42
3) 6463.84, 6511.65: 1.01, 20.27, 20.03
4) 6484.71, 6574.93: 0.95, 19.54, 20.55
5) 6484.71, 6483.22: 1.00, 19.54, 19.61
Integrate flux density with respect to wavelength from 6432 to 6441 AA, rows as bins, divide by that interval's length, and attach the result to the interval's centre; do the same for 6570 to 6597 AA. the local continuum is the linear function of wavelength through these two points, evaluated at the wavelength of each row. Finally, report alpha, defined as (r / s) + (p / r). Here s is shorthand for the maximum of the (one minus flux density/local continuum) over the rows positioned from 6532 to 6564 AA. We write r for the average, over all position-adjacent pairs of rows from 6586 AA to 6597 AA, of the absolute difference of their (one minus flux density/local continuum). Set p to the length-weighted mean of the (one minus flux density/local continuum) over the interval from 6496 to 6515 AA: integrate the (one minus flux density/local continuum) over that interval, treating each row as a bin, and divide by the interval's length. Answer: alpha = 4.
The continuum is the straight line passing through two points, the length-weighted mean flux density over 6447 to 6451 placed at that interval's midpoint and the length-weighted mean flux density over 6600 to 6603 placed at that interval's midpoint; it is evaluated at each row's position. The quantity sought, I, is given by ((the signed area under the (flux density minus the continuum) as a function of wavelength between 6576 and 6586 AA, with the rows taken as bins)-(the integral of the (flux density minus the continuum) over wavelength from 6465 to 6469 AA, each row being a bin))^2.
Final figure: 130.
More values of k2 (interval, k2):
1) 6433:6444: 6443.04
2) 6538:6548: 6544.72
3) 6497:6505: 6504.15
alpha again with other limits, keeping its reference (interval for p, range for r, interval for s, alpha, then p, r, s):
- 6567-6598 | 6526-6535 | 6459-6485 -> 1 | 0.00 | 0.0037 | 0.019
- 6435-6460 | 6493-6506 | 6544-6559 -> -2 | -0.01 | 0.0038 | 0.054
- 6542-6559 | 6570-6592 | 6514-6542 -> 3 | 0.02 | 0.0089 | 0.014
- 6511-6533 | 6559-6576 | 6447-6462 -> -1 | 0.00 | 0.0059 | -0.006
